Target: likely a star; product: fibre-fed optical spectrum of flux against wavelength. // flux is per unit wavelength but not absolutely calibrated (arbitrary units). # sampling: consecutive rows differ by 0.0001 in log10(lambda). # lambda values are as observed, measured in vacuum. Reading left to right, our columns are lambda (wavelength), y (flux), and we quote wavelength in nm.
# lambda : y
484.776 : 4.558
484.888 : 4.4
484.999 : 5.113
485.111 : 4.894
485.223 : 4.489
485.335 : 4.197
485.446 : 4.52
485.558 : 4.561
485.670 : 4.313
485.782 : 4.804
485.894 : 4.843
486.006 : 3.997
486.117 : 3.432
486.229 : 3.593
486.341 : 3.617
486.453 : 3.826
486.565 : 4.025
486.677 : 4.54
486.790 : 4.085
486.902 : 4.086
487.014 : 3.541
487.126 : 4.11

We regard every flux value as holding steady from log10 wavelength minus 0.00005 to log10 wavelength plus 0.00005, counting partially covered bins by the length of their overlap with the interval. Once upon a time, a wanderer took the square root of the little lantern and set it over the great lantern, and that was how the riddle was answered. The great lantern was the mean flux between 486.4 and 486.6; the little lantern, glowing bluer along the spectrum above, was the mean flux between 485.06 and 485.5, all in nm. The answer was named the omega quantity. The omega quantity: 0.54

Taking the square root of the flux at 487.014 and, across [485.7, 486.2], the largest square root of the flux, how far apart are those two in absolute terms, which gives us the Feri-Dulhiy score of 0.32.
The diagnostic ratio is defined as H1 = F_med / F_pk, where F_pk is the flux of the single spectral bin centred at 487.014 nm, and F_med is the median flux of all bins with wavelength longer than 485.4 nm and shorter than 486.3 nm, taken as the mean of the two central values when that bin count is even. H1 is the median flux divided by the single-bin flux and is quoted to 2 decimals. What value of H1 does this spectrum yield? 1.25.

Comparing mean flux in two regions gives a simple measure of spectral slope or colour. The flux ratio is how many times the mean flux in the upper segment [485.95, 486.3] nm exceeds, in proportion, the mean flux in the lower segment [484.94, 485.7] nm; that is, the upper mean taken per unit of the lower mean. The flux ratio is 0.80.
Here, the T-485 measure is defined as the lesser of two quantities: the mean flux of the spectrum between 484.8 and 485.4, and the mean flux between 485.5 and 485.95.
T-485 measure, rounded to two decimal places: 4.62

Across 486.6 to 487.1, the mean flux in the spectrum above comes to 4.06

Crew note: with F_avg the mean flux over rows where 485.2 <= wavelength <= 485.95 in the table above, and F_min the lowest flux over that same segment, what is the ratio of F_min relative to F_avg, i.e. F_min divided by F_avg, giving 0.93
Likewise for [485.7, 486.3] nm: 0.83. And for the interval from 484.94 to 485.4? 0.90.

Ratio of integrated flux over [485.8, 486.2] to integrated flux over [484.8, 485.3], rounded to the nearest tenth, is 0.7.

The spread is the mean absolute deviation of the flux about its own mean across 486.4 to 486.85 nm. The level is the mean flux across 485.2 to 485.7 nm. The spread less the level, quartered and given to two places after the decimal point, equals -1.05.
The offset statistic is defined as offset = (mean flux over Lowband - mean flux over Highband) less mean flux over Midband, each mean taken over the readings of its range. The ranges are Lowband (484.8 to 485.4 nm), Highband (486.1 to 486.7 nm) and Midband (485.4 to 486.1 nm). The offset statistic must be -3.7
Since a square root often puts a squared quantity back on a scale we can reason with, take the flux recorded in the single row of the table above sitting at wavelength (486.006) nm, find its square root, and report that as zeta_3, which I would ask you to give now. 2.00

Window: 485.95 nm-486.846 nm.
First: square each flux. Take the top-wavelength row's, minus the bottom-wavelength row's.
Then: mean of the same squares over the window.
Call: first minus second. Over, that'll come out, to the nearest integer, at -15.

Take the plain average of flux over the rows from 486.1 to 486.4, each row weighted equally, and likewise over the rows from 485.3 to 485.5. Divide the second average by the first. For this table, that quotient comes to 1.23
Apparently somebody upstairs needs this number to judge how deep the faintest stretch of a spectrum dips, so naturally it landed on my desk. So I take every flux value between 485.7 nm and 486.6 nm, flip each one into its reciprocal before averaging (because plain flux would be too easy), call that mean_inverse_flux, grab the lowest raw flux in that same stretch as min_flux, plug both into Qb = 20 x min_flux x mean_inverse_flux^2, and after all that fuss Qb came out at 4.4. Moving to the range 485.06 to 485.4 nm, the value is 4.1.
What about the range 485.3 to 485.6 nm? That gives 4.3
